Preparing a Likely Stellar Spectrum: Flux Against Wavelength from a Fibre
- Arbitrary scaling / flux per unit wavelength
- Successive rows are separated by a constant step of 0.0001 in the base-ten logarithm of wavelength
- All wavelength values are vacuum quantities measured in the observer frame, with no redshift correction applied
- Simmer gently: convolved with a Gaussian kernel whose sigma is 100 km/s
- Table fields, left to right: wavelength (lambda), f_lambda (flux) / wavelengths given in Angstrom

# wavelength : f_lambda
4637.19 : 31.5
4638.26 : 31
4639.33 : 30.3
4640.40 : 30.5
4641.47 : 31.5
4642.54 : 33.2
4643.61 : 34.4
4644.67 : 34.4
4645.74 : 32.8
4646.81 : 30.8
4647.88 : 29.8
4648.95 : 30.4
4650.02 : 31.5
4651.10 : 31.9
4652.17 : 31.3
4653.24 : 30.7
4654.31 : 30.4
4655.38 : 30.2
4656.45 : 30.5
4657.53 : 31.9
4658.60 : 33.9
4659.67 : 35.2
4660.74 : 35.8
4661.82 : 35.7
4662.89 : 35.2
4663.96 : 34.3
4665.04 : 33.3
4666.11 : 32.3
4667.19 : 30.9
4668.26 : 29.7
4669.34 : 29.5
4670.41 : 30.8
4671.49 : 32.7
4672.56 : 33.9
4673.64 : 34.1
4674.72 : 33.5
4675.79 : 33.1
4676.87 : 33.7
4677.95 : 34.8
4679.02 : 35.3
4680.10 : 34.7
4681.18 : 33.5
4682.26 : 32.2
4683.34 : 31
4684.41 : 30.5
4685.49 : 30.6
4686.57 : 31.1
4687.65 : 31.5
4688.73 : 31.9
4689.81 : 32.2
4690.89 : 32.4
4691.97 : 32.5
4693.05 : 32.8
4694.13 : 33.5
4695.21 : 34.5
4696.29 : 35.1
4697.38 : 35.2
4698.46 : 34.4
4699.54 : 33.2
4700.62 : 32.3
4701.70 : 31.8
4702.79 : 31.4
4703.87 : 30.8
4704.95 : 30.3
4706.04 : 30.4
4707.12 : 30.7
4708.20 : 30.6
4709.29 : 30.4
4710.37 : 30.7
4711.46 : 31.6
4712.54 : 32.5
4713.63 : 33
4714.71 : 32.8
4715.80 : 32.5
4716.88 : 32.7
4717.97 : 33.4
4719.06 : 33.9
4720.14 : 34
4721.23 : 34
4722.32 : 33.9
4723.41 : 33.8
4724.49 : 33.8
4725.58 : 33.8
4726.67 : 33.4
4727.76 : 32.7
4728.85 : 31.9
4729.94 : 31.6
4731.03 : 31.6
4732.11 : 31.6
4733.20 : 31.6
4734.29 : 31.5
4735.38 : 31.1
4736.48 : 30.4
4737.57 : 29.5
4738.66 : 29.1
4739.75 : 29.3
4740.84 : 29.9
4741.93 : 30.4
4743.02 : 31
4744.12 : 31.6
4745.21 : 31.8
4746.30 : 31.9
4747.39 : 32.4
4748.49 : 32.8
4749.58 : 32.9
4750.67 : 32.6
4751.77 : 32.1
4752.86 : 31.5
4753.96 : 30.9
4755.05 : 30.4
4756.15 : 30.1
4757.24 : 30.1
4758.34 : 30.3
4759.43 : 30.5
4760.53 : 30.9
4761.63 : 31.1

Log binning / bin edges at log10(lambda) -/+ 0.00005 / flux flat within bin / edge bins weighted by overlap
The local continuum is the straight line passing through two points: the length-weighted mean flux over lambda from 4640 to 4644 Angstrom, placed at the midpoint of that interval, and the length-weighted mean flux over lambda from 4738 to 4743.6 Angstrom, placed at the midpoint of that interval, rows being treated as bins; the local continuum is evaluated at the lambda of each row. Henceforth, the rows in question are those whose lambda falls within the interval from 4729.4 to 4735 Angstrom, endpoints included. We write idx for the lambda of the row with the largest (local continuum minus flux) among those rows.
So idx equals 4729.94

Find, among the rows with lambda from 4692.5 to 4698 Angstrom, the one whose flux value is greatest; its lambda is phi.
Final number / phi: 4697.38 Angstrom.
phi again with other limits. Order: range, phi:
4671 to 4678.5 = 4677.95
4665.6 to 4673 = 4672.56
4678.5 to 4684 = 4679.02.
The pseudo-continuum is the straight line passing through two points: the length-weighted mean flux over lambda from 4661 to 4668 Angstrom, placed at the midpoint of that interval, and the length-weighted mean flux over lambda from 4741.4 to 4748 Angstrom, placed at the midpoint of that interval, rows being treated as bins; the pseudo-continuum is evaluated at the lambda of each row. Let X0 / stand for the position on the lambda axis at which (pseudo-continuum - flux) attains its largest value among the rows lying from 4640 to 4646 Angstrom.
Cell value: 4640.40 Angstrom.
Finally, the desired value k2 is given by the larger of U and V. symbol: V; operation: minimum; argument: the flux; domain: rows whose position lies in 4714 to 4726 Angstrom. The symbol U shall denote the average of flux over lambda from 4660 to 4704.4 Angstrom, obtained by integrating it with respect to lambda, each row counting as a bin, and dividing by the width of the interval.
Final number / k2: 32.9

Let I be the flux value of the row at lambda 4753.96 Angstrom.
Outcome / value 30.9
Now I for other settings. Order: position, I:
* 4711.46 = 31.6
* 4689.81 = 32.2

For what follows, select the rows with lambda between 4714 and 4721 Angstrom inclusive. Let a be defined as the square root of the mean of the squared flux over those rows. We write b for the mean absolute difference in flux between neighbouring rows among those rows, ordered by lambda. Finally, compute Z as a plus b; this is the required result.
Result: 33.6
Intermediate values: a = 33.2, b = 0.36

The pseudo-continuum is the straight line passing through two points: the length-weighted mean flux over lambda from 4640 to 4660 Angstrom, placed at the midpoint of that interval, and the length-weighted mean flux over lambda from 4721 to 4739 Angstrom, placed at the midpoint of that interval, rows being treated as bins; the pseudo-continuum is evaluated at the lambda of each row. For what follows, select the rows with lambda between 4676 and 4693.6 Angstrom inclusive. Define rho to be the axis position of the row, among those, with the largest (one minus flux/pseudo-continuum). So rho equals 4684.41 Angstrom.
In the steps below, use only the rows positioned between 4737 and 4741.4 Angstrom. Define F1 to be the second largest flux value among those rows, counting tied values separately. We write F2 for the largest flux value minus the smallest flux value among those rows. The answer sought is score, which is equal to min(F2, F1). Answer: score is 0.8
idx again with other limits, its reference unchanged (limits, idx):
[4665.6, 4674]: 4669.34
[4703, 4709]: 4704.95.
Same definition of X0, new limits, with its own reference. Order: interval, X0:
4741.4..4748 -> 4741.93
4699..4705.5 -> 4704.95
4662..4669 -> 4668.26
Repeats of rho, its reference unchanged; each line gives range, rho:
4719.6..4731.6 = 4731.03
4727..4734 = 4733.20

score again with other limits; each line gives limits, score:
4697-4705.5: 4.9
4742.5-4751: 1.9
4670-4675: 3.3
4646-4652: 2.1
